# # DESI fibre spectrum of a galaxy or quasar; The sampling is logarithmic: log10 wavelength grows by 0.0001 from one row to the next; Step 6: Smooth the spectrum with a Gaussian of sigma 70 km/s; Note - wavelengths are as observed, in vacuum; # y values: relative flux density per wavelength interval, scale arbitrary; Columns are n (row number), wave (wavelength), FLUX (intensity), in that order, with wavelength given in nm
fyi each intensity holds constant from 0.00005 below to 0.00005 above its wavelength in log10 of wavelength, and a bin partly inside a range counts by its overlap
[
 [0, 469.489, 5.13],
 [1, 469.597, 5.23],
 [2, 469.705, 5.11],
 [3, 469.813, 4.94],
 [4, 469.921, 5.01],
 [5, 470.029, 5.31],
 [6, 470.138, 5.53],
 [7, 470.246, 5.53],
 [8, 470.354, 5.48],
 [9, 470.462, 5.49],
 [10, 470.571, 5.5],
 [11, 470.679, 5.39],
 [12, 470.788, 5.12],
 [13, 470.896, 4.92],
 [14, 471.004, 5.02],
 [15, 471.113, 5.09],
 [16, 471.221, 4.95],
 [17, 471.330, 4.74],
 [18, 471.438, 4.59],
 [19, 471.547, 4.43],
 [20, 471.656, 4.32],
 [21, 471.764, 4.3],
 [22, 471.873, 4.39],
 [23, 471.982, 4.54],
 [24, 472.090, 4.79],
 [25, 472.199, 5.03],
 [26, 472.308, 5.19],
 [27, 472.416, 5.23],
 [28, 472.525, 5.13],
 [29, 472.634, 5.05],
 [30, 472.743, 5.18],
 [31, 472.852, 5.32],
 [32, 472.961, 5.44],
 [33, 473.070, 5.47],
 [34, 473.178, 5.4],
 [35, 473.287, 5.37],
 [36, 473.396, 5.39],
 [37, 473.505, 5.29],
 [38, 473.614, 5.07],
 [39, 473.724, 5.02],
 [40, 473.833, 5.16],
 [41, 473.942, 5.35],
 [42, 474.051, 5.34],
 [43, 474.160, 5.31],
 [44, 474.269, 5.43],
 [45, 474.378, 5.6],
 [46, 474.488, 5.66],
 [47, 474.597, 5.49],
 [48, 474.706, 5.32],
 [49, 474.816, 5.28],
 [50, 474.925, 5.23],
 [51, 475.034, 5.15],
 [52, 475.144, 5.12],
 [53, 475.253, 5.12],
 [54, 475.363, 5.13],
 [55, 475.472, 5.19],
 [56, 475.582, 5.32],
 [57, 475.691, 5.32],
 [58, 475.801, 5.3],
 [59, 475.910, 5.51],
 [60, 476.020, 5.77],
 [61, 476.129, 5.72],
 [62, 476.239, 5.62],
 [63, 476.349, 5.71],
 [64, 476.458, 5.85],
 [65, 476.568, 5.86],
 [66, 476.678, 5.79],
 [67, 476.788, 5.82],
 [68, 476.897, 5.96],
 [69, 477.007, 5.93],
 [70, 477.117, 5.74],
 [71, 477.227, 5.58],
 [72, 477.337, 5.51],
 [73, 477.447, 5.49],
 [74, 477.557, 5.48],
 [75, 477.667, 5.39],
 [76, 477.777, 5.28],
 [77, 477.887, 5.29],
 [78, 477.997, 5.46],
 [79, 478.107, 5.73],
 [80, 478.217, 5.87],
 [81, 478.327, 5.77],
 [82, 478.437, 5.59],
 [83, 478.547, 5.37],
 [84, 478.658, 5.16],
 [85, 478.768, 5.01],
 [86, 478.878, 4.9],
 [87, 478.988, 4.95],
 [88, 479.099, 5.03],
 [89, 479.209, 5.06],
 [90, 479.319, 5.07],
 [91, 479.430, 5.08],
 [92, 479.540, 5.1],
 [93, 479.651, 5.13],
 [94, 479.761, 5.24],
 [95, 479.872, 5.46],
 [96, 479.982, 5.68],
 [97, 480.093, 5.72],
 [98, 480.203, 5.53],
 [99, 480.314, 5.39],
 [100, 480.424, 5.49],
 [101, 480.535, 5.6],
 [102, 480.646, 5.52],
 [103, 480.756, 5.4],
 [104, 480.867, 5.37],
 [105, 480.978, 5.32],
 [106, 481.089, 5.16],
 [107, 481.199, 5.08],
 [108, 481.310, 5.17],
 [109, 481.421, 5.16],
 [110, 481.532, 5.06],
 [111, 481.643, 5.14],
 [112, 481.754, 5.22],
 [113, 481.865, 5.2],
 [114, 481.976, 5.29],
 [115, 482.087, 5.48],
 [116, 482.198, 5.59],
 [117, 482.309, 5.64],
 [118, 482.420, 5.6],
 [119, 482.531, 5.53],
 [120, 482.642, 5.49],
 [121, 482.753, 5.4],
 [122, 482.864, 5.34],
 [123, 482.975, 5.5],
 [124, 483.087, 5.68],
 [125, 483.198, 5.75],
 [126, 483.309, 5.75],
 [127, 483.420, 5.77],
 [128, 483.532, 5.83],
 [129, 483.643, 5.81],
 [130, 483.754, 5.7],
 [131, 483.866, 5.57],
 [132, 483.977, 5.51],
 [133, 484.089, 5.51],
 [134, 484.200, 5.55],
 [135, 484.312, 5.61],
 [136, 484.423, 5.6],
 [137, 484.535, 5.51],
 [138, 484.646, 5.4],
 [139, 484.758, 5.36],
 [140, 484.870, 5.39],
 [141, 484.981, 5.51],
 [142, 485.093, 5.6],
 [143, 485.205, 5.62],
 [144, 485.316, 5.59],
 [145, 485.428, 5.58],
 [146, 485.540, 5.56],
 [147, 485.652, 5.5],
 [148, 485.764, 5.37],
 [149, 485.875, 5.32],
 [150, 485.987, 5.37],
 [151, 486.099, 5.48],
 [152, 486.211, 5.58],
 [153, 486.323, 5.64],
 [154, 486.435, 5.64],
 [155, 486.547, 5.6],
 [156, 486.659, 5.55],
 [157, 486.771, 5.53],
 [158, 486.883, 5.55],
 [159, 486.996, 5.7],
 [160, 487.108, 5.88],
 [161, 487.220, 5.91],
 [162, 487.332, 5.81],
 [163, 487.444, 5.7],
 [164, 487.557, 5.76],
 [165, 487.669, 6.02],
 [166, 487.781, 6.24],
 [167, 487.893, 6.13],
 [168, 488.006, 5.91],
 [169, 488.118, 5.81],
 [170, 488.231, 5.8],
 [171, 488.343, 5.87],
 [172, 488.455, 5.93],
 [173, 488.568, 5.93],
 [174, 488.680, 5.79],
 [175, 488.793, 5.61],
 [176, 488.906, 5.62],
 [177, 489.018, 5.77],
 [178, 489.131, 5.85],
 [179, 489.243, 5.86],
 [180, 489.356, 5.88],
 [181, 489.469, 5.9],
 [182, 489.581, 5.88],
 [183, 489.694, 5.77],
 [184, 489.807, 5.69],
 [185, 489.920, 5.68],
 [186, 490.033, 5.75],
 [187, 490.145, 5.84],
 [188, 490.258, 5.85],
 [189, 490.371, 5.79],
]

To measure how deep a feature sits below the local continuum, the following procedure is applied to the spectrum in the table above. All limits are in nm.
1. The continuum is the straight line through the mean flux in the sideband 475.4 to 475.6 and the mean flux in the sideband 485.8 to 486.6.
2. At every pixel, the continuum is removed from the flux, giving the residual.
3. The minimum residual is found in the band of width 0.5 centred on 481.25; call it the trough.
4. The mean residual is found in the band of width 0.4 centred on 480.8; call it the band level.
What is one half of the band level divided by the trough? 0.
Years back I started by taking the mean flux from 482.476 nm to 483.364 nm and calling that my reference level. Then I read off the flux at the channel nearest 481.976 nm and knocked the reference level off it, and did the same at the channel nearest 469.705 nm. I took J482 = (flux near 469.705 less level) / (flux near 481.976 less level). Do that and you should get 1.7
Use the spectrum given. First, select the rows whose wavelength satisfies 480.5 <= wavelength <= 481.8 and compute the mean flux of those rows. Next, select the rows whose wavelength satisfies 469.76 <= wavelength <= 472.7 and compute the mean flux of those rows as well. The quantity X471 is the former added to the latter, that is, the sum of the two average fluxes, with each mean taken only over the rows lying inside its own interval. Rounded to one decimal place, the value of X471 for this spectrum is 10.3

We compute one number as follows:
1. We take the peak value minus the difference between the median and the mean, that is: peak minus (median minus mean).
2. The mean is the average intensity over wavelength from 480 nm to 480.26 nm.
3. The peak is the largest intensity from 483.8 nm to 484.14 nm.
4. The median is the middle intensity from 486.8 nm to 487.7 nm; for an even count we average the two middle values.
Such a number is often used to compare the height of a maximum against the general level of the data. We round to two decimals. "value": 5.41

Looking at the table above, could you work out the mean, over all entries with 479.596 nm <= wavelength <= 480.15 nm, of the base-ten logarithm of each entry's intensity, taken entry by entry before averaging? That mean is 0.736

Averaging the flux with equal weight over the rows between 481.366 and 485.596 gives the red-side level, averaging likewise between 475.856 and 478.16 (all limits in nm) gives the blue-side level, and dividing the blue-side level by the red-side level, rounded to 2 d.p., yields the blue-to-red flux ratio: 1.02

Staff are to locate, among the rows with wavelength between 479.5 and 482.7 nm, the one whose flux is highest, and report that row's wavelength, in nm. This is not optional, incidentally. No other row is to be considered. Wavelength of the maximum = 480.093 nm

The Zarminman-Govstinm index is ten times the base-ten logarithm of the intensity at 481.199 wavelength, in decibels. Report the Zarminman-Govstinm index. 7.1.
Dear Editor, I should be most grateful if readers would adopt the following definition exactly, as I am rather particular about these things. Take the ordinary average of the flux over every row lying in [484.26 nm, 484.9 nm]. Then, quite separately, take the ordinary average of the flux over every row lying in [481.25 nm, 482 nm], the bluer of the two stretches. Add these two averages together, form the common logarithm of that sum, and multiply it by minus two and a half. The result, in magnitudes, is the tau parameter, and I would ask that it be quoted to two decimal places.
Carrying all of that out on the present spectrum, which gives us -2.57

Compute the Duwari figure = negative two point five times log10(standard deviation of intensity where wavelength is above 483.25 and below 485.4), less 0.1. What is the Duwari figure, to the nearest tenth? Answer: 2.1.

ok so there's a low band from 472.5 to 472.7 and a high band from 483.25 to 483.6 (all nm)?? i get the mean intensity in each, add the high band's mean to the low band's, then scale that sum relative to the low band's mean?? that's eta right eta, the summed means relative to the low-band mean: 2.14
